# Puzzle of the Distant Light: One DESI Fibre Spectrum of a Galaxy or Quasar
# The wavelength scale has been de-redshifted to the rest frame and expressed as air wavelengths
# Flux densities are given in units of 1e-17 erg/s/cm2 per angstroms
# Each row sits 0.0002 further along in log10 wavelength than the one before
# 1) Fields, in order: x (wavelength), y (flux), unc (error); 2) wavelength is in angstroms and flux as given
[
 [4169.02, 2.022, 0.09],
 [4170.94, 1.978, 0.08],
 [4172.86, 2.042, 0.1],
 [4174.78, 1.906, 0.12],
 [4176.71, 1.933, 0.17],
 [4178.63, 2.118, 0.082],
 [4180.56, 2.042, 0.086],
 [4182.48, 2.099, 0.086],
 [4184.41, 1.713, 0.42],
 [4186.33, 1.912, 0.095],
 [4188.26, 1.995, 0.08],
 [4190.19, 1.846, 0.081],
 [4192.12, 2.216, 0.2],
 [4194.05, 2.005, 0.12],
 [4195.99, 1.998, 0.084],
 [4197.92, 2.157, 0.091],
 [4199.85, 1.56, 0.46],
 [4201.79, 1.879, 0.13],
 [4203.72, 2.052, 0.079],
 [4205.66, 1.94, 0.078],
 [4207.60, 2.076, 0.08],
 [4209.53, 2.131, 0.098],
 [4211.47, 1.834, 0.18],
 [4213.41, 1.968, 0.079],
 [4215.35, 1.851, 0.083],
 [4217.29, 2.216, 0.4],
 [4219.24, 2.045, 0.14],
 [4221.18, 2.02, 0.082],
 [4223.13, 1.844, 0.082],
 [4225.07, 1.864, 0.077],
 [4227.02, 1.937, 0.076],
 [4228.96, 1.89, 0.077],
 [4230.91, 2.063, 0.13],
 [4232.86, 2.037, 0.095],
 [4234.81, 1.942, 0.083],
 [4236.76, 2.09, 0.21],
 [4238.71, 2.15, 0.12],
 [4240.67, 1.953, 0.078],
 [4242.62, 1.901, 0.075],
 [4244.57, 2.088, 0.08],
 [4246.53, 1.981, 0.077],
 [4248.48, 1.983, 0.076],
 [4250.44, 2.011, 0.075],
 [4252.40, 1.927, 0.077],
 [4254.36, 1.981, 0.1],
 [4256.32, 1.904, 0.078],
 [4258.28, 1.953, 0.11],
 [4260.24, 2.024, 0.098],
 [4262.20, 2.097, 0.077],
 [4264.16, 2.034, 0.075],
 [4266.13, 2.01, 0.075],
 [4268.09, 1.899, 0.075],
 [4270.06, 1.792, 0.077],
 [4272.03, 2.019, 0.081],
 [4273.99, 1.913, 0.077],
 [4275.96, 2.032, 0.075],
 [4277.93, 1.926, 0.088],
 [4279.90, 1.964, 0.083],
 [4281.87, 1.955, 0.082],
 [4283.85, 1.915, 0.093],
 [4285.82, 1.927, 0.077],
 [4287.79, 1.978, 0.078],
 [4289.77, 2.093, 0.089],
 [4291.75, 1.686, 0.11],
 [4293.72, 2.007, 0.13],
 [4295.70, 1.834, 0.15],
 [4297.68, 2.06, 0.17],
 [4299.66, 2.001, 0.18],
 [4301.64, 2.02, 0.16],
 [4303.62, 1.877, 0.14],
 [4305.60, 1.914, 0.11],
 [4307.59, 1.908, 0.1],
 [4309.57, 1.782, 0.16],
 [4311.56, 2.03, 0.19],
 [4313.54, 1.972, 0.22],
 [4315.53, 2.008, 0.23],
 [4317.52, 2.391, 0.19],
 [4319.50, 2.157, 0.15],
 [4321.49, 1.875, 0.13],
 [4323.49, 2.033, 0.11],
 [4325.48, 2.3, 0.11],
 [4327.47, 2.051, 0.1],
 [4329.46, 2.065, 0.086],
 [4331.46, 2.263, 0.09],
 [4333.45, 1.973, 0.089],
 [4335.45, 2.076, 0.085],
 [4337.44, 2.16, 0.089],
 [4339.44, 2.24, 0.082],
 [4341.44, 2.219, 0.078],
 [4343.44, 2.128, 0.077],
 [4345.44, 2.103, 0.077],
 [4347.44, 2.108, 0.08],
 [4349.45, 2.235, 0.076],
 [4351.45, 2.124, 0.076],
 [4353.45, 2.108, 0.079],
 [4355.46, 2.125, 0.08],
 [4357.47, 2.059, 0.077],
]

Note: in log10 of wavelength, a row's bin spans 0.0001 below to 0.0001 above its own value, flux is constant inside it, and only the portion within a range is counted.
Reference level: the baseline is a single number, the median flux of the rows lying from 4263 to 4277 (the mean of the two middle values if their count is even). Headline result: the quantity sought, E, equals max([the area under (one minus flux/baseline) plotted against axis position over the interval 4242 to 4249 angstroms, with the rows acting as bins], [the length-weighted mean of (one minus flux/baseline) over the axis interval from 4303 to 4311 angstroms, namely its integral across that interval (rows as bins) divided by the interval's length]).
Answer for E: 0.07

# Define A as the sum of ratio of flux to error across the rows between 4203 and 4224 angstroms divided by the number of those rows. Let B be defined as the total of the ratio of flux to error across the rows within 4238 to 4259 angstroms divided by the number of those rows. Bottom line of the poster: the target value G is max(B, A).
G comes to 23.6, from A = 20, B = 23.6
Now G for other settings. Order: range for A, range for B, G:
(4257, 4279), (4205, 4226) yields 24.3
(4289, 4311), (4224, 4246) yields 21.8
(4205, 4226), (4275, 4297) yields 21.3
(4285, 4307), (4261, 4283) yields 25.1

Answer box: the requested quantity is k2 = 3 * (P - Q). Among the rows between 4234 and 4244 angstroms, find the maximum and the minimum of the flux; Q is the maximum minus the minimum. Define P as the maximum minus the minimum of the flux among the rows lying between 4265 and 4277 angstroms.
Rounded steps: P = 0.24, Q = 0.25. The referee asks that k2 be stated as -0.03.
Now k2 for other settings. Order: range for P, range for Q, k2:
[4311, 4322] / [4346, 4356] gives 1.17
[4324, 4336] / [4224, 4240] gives 0.12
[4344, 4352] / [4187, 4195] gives -0.71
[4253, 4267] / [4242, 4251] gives 0.02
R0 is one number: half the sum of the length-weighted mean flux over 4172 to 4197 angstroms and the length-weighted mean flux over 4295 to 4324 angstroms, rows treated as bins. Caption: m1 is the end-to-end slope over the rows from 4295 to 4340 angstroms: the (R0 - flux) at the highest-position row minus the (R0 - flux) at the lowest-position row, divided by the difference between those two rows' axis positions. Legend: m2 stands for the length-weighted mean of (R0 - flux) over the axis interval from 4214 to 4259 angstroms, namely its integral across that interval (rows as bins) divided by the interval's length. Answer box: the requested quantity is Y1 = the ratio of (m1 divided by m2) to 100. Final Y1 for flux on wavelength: -0.0189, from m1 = -0.0093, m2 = 0.005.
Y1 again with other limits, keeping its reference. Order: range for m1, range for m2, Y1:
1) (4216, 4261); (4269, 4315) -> 0.0009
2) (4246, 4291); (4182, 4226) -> -0.0011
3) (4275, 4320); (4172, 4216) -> -0.0014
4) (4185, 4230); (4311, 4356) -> 0.0000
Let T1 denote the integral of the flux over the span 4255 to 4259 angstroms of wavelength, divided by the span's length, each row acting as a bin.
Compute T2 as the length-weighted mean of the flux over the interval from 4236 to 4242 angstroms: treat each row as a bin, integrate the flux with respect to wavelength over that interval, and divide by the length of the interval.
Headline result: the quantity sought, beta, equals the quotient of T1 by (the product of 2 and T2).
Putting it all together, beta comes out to 0.47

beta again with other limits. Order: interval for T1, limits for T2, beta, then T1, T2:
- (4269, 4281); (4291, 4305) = 0.50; 1.94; 1.93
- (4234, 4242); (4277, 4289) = 0.52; 2.03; 1.95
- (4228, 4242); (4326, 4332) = 0.47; 2.01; 2.13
